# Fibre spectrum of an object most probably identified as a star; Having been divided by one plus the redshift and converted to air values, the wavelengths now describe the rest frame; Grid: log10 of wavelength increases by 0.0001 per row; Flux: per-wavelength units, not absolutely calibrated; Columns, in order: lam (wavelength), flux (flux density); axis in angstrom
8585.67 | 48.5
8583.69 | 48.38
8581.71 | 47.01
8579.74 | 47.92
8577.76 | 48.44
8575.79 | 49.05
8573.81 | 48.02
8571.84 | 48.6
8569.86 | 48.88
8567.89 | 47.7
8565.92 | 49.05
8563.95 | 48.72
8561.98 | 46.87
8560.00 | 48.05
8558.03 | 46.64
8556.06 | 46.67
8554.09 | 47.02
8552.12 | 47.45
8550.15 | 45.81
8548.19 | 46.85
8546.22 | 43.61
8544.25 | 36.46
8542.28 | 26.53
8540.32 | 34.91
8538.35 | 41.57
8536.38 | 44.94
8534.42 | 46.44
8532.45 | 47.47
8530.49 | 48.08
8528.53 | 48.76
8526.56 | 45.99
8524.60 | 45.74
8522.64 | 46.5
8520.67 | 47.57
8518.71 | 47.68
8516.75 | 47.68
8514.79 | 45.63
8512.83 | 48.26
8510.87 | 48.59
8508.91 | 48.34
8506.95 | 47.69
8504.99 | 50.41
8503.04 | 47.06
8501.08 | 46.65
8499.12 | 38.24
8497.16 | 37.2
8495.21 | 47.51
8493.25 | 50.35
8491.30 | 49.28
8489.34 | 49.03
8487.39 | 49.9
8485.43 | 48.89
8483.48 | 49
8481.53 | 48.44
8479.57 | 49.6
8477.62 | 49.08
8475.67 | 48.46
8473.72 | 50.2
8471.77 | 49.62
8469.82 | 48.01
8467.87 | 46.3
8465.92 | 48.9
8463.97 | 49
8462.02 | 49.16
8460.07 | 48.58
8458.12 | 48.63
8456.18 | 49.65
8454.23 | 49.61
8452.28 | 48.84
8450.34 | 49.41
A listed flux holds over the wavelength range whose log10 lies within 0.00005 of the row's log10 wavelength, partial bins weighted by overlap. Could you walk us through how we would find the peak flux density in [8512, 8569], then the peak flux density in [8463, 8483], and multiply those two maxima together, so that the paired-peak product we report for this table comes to 2462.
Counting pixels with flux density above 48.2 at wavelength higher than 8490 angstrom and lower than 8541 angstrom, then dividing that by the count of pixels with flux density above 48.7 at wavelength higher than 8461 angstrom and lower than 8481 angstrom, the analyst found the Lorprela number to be 1.0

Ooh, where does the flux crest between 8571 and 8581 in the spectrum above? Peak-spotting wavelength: 8575.79 angstrom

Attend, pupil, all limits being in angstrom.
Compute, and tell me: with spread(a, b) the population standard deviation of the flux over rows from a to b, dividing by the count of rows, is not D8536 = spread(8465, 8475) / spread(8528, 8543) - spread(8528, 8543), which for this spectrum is -7.1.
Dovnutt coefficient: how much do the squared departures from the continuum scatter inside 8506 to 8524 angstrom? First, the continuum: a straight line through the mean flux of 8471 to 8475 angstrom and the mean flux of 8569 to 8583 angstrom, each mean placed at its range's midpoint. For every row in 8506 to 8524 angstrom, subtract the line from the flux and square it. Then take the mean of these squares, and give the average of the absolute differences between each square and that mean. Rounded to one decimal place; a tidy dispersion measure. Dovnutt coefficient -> 2.8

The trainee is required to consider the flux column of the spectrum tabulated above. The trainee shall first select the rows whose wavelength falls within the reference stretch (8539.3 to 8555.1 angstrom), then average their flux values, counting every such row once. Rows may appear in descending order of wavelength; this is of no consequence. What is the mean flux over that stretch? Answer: 41.1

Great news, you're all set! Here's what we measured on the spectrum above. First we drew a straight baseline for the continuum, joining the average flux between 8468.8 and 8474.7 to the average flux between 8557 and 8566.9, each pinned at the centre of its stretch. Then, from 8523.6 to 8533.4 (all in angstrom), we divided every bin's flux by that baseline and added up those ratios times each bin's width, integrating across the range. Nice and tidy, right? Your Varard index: 9.6 angstrom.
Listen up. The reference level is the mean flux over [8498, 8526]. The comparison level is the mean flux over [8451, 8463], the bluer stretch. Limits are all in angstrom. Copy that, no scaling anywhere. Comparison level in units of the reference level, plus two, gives 3.05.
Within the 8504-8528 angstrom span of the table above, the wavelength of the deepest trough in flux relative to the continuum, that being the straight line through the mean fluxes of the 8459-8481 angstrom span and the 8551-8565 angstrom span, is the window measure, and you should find 8514.79 angstrom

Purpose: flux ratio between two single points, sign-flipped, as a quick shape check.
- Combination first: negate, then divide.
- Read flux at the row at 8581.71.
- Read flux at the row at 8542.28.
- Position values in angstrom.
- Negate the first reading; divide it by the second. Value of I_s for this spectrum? -1.77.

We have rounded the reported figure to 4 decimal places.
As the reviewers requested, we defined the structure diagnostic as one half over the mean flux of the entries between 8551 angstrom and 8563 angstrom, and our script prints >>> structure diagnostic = 0.0106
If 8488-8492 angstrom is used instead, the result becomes 0.0102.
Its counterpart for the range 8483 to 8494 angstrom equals 0.0101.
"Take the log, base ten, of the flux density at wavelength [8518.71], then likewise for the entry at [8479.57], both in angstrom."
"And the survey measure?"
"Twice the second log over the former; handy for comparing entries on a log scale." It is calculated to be 2.02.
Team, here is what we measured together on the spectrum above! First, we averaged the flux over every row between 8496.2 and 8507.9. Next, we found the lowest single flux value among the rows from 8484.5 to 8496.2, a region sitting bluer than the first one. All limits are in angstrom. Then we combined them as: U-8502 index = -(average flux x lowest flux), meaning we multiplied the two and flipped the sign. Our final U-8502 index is -2116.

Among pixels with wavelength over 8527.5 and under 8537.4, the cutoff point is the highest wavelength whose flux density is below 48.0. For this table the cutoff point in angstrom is 8536.38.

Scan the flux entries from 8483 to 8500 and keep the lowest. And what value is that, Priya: 37.2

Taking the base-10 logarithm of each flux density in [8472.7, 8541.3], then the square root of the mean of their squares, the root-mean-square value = 1.67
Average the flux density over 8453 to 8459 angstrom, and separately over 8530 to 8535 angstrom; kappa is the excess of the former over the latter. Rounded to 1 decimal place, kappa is 2.0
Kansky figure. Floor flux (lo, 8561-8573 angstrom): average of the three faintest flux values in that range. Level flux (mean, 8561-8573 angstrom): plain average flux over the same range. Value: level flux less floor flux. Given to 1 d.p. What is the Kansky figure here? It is 0.6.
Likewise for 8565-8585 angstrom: 0.8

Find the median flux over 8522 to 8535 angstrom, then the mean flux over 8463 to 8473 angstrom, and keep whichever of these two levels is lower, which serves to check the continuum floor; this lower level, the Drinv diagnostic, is 46.5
